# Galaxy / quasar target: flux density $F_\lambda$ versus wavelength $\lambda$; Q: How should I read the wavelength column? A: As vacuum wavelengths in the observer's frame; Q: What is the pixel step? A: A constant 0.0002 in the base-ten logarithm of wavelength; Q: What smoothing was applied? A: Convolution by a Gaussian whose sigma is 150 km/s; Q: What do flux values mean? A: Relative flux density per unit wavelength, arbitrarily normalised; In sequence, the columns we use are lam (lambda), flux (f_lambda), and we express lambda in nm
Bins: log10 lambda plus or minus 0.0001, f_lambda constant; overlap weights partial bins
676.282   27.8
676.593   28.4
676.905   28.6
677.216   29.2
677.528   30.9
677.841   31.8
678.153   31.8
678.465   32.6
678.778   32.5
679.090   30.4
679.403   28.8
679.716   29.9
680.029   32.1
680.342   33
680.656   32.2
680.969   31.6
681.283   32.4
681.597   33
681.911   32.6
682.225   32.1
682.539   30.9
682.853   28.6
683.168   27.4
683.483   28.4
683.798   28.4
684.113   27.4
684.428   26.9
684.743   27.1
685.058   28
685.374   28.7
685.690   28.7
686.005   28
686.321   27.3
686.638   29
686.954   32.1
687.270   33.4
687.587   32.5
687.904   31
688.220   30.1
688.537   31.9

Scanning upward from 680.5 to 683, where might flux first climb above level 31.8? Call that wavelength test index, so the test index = 680.656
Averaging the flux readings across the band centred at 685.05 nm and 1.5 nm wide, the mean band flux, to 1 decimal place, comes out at 27.9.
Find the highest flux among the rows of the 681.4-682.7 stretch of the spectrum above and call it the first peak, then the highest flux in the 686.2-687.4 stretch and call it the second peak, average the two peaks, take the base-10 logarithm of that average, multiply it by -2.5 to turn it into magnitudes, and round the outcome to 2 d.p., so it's -3.80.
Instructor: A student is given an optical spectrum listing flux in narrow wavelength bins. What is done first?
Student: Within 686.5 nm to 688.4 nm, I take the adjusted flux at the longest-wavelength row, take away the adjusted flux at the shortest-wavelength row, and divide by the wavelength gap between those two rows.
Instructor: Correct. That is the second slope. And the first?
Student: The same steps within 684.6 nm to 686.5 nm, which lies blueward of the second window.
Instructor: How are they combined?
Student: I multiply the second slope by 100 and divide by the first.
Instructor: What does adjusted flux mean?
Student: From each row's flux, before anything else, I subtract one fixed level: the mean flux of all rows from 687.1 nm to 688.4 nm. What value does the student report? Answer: 549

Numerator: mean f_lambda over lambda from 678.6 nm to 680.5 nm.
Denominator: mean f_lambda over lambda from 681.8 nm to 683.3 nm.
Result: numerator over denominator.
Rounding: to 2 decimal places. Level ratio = 1.03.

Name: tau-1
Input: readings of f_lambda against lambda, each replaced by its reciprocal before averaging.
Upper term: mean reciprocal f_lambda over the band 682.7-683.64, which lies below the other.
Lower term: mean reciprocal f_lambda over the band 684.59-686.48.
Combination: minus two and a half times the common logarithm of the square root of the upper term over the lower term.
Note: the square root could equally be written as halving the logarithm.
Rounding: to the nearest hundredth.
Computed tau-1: 0.00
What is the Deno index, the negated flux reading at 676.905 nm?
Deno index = -28.6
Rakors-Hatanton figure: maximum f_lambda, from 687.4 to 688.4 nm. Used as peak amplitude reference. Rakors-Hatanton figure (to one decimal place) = 32.5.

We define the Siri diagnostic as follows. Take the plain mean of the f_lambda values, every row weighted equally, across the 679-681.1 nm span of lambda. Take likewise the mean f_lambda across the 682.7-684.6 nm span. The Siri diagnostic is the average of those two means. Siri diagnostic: 29.5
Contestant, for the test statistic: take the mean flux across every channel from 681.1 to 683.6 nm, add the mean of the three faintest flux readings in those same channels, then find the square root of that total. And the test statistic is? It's 7.67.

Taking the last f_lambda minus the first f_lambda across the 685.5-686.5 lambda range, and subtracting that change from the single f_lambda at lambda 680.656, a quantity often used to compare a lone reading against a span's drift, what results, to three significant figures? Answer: 33.6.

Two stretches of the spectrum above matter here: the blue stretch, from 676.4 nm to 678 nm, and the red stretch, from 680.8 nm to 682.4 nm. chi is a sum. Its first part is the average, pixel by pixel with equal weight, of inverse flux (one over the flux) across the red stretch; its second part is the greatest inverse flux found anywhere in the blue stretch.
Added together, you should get 0.066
